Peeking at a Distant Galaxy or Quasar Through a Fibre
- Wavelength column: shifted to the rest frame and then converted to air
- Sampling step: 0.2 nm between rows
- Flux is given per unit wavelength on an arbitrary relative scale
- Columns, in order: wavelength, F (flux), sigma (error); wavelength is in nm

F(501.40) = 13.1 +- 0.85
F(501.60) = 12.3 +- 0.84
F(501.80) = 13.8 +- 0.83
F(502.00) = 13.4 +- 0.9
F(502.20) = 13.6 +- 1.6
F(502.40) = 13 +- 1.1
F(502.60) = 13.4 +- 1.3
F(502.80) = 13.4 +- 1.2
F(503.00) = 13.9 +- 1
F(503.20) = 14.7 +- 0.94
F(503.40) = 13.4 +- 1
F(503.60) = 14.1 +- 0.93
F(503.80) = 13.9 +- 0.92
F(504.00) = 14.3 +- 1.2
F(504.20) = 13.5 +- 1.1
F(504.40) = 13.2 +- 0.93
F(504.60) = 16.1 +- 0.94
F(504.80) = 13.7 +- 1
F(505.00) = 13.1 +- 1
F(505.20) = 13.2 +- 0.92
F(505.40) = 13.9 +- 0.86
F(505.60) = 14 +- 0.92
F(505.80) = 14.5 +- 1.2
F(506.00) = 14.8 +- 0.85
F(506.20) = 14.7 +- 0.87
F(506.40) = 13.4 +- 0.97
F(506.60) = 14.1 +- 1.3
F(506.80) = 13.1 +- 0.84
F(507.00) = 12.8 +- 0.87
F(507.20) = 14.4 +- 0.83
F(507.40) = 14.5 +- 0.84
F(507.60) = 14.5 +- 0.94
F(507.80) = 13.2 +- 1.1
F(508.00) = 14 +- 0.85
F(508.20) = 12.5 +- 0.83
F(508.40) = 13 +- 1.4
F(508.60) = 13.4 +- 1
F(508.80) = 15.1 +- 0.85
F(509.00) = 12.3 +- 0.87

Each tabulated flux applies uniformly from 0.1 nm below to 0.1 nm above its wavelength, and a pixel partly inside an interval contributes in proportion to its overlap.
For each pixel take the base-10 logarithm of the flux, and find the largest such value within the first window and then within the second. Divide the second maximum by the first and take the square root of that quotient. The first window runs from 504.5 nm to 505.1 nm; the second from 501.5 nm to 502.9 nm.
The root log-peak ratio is 0.97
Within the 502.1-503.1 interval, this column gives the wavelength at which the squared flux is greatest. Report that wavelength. 503.00 nm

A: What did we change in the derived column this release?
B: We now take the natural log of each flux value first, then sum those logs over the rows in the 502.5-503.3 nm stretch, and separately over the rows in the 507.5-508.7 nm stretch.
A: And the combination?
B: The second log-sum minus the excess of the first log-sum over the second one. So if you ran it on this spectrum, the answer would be 21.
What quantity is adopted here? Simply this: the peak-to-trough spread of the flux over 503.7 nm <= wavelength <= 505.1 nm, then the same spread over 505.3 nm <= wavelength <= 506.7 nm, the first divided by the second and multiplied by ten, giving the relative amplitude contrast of 21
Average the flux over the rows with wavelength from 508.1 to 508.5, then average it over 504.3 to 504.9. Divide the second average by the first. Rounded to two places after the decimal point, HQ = 1.12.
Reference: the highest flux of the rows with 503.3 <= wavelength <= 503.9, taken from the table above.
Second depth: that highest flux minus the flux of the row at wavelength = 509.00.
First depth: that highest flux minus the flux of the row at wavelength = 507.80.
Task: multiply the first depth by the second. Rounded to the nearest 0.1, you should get 1.6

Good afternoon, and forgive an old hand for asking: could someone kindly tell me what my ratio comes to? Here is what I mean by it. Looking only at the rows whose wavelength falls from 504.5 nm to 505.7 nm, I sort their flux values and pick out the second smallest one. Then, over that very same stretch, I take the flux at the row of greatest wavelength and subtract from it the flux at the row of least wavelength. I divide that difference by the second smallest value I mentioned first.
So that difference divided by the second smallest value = -0.16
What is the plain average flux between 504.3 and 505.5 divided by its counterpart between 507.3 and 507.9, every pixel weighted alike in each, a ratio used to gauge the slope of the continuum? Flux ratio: 0.99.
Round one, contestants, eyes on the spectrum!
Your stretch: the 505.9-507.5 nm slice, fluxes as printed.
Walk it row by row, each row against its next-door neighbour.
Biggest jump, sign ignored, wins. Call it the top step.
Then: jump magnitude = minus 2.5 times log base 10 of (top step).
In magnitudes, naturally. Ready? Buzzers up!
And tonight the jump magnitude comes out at -0.51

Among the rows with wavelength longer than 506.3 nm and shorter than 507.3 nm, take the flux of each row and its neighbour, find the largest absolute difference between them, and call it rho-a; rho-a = 1.6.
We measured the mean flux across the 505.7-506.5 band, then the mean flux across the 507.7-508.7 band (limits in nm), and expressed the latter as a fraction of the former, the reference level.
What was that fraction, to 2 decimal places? 0.92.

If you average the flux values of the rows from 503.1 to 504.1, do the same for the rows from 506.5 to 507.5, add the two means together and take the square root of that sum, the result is 5.28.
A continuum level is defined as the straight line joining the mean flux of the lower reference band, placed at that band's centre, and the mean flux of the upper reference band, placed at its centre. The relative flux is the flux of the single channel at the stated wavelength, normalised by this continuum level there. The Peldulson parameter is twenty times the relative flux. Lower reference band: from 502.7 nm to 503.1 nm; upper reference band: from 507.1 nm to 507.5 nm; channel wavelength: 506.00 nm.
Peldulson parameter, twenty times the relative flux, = 20.8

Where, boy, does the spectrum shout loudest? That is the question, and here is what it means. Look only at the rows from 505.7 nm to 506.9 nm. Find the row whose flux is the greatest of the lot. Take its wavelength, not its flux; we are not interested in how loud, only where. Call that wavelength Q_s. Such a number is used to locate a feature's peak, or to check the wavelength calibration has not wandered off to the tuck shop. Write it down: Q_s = 506.00 nm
